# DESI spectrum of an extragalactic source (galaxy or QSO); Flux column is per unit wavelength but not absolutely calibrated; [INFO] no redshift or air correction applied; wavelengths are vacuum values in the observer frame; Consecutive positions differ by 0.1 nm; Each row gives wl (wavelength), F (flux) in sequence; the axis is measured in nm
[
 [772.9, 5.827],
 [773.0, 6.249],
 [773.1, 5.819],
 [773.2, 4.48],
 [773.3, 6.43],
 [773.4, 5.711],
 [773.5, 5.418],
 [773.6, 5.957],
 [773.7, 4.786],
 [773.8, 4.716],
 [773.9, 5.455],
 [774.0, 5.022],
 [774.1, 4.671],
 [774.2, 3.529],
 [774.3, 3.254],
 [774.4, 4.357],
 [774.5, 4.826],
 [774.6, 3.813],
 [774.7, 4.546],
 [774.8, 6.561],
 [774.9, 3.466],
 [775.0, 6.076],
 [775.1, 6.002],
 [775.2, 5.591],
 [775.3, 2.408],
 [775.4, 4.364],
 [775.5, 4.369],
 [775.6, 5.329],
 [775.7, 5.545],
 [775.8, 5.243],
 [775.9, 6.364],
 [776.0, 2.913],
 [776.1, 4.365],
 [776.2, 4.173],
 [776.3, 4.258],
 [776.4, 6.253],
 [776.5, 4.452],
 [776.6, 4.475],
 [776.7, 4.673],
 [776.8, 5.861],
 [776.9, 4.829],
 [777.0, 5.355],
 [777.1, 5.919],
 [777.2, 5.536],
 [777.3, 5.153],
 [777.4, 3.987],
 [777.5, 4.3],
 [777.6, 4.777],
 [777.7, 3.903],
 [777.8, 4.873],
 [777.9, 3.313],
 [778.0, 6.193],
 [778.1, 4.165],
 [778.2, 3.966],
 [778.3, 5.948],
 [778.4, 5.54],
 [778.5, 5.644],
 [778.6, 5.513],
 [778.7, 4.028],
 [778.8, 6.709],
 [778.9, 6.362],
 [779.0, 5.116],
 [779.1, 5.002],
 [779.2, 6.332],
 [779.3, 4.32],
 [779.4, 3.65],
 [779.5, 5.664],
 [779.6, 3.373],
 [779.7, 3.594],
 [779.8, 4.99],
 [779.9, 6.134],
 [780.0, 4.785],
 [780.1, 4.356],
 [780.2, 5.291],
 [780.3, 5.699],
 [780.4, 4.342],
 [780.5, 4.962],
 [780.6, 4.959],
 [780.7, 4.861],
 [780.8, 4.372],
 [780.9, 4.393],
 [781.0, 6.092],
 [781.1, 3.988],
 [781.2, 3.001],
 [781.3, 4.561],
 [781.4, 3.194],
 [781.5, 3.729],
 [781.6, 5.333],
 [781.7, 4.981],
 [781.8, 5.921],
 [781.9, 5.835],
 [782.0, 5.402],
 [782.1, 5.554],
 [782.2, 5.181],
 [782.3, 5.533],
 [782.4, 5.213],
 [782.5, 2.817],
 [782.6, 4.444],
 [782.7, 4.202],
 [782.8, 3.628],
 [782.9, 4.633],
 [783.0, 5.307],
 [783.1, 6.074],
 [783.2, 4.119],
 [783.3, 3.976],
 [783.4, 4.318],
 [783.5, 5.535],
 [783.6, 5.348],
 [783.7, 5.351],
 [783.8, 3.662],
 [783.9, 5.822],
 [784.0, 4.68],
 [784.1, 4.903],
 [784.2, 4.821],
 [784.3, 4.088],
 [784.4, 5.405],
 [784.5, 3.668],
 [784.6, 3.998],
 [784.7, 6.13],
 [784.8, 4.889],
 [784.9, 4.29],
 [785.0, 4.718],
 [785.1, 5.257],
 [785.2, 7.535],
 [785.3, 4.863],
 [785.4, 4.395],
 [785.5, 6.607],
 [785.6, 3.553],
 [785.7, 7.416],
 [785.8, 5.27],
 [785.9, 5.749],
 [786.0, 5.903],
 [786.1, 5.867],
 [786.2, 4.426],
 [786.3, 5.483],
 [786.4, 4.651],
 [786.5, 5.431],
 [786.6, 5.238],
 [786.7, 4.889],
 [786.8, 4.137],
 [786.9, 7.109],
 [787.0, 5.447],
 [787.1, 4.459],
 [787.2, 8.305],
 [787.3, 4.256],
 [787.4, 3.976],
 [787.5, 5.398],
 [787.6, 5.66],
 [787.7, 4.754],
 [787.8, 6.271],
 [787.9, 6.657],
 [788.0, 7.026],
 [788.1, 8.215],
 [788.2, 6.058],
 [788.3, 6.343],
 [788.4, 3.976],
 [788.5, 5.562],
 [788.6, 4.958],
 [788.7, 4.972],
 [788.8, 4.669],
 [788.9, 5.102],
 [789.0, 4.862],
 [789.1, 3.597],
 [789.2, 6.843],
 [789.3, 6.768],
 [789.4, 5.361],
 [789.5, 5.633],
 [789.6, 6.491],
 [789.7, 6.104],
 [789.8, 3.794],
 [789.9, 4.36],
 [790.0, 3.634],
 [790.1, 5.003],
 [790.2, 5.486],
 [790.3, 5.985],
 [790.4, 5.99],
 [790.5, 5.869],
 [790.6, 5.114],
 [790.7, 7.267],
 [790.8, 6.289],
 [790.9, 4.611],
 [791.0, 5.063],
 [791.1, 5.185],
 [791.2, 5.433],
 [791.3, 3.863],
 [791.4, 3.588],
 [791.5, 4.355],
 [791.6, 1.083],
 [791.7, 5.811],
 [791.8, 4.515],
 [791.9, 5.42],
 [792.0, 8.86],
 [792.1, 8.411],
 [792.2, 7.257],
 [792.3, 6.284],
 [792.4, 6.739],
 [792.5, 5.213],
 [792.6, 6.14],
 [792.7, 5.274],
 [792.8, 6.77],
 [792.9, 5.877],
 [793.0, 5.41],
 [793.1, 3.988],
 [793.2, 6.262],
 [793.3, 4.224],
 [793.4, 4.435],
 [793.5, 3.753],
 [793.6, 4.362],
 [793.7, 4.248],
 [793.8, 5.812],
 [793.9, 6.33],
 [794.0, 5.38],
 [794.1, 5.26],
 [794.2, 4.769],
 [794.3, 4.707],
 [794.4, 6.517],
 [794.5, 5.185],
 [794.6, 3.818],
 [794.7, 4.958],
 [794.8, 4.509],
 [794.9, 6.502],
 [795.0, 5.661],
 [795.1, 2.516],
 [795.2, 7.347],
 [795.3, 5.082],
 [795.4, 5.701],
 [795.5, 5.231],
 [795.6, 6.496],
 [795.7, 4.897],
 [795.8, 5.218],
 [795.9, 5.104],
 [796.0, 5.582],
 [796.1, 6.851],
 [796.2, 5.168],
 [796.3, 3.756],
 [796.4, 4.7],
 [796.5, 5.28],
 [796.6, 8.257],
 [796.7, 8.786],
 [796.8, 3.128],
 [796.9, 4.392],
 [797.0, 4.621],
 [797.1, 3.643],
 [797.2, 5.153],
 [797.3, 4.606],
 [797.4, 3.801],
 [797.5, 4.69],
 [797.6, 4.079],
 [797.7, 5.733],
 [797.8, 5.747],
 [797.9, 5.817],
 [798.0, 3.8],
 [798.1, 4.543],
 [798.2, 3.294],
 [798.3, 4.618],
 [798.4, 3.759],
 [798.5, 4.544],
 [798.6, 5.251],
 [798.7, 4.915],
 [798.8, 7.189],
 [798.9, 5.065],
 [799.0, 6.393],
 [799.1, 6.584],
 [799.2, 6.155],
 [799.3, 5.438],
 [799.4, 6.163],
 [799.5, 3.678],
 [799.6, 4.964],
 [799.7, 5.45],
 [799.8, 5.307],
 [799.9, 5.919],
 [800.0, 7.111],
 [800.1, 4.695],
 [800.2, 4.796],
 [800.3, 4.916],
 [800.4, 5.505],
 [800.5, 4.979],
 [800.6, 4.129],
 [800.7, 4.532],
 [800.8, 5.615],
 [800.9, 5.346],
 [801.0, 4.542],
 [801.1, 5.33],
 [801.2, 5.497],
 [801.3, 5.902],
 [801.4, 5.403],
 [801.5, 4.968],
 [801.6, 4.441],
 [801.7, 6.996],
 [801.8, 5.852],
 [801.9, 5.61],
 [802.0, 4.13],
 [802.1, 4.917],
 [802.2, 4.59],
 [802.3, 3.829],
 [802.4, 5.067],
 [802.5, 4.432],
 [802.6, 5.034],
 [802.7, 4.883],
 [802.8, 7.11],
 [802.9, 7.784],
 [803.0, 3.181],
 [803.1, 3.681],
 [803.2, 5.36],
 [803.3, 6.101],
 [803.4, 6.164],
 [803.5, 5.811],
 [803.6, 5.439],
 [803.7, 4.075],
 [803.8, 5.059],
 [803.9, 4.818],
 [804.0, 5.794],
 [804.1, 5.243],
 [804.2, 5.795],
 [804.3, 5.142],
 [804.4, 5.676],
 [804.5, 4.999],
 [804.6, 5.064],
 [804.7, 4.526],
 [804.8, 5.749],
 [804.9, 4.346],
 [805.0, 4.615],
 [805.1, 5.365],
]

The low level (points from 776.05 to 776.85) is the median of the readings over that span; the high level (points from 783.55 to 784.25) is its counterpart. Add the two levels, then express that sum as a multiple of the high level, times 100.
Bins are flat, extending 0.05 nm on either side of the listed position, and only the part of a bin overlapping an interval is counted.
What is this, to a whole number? 191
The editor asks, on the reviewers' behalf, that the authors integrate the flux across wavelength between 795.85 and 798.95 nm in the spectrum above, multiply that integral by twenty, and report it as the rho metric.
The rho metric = 312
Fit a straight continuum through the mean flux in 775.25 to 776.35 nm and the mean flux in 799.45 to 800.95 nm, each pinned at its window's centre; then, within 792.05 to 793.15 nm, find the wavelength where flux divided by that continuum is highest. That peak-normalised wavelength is 792.1 nm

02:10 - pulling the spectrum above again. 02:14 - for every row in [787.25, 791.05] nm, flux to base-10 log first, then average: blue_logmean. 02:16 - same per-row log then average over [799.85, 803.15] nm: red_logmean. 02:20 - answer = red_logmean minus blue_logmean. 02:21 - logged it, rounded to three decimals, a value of -0.024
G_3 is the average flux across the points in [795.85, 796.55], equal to 5.21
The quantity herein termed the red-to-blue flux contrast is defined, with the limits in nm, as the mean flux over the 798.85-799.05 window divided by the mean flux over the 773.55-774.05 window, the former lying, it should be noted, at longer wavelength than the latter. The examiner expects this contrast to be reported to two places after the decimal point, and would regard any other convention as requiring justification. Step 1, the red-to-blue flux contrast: 1.10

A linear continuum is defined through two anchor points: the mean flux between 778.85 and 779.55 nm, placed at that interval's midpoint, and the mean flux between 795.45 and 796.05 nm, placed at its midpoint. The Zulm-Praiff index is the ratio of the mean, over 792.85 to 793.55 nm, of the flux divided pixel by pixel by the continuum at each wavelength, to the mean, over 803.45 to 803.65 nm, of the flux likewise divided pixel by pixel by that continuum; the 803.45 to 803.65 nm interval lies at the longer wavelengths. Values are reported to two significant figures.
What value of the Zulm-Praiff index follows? 0.88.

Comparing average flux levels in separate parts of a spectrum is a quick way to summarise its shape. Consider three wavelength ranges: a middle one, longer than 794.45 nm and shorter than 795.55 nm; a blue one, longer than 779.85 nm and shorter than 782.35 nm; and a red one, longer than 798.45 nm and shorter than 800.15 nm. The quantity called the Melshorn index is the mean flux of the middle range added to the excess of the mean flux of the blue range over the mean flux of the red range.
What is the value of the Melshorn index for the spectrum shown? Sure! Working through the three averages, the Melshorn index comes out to 4.5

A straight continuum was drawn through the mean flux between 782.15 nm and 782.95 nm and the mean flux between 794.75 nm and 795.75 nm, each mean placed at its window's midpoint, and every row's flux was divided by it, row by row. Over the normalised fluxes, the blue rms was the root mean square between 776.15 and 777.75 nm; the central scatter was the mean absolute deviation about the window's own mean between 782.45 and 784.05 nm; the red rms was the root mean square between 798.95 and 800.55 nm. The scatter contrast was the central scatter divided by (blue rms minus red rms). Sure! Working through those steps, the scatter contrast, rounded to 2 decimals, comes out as 0.64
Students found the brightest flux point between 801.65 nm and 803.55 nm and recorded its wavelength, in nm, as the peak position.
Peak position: 802.9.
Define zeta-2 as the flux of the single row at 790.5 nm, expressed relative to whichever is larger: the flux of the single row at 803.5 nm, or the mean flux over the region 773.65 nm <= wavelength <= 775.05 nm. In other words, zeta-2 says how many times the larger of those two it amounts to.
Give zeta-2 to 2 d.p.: 1.01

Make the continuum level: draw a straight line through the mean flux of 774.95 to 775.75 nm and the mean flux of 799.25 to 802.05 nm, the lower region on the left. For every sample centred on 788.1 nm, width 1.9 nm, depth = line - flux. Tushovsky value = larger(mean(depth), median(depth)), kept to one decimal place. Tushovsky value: -0.3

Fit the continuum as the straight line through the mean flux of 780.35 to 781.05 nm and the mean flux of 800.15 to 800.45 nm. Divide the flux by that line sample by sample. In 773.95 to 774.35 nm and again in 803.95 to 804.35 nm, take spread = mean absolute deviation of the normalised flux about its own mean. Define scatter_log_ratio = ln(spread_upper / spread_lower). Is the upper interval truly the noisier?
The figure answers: -0.95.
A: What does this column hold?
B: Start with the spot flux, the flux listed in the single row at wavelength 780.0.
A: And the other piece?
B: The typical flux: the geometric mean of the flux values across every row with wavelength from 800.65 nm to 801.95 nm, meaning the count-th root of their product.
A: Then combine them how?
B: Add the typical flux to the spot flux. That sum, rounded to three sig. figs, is 10.1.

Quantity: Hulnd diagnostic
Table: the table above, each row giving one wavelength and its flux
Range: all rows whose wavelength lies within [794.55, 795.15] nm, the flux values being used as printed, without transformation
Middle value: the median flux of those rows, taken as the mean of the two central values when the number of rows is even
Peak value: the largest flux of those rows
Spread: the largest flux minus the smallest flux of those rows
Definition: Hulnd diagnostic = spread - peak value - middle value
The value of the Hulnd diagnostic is -7.2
